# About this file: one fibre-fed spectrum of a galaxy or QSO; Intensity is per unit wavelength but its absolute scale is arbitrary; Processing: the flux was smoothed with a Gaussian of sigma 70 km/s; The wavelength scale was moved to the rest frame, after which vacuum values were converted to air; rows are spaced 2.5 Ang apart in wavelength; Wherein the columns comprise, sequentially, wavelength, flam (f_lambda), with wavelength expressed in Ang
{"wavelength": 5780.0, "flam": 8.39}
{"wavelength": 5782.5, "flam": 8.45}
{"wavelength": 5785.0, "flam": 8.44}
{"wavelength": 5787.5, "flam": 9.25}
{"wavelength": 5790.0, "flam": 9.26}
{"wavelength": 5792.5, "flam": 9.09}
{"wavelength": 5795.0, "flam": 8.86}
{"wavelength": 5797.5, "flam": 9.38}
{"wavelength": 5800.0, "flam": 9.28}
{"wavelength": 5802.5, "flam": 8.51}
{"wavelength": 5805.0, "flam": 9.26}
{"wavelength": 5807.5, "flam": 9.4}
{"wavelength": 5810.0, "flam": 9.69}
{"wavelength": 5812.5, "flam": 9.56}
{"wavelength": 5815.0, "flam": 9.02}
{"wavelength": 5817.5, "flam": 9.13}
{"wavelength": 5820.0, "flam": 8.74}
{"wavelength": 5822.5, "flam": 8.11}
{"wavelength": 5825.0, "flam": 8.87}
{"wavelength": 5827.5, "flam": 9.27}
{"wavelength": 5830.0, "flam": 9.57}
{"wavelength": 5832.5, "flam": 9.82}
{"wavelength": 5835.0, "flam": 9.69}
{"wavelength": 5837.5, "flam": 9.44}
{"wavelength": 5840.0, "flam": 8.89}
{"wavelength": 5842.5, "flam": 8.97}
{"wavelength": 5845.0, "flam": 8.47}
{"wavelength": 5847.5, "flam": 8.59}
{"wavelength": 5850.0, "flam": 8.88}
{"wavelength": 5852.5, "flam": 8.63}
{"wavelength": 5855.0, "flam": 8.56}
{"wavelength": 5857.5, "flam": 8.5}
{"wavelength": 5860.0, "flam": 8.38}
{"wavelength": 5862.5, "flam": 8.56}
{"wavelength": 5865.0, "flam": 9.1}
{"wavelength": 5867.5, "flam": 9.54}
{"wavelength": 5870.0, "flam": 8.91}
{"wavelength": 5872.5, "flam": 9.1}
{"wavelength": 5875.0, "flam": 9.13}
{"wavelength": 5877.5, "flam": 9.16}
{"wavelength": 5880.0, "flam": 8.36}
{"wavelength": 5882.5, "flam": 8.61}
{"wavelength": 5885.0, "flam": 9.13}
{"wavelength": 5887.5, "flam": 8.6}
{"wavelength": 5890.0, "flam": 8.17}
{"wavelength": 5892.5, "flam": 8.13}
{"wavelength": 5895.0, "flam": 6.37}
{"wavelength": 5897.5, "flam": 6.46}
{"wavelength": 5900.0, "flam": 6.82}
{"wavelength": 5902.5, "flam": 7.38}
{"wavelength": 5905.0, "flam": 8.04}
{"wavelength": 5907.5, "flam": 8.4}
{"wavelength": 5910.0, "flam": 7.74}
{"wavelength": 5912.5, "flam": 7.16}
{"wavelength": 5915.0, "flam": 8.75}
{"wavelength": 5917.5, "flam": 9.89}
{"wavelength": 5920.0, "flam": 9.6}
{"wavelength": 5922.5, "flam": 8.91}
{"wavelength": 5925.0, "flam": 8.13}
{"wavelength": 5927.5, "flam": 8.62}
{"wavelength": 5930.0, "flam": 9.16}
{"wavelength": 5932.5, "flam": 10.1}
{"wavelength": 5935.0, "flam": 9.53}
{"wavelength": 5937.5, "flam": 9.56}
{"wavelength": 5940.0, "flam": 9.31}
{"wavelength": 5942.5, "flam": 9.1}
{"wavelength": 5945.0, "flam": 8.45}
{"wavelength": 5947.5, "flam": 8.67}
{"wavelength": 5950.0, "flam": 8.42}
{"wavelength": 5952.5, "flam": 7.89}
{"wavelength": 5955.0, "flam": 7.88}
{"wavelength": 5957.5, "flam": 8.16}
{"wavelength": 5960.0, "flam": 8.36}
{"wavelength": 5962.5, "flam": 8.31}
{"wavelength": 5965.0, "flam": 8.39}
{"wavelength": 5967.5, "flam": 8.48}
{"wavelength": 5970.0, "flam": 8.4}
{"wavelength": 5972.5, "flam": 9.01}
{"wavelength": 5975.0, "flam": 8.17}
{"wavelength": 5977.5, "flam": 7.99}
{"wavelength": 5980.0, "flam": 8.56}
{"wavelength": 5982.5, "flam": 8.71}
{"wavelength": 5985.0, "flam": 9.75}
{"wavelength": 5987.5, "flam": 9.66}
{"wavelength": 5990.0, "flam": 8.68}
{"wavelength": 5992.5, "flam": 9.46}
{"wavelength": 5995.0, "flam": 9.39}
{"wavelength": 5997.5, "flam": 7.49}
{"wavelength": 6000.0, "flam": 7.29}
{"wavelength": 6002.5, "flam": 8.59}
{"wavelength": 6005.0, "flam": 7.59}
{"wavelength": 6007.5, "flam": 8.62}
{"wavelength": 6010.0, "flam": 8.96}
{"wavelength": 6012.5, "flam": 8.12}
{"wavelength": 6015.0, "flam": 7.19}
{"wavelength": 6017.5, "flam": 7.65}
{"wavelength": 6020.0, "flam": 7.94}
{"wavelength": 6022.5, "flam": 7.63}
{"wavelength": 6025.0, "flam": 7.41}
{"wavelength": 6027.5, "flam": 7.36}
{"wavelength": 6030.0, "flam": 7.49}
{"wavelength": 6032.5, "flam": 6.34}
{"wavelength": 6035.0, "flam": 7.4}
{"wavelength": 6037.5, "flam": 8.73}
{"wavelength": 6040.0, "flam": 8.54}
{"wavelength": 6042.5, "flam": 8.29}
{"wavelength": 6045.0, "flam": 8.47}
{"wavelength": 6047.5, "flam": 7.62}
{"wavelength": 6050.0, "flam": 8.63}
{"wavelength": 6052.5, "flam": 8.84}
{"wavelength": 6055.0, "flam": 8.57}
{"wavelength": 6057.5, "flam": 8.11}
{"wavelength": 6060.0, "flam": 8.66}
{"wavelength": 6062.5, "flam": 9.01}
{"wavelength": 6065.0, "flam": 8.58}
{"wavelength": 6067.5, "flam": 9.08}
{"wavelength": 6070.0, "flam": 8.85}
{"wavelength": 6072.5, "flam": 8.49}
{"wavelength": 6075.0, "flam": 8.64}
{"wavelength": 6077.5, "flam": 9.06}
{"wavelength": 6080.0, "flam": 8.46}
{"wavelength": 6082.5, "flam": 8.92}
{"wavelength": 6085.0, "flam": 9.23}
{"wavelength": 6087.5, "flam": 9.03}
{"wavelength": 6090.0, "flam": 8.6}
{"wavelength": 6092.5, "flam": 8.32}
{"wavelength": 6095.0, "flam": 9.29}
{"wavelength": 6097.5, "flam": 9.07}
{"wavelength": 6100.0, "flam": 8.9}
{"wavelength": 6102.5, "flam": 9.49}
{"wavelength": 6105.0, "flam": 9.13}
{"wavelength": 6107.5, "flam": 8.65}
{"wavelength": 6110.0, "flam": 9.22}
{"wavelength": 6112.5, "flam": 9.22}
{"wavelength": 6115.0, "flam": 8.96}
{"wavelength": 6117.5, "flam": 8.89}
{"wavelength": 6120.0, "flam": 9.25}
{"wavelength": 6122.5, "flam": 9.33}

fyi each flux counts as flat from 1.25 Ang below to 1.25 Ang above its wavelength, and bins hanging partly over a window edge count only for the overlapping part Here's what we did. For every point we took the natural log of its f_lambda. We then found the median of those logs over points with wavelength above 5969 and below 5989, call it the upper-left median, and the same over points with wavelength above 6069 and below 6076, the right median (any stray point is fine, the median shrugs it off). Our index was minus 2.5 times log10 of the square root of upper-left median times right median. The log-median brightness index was -0.834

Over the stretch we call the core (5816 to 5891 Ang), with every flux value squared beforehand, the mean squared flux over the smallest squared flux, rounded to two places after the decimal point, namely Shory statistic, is 1.21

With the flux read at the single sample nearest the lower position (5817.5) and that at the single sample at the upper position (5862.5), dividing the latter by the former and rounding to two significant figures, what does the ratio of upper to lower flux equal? 0.94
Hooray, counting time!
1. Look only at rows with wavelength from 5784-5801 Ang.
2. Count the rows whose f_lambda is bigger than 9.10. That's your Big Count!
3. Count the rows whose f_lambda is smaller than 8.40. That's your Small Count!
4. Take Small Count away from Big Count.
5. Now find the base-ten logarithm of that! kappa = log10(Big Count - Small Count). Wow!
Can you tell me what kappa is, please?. 0.60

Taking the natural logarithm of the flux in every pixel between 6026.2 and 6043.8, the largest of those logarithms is 2.17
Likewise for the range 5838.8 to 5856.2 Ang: 2.19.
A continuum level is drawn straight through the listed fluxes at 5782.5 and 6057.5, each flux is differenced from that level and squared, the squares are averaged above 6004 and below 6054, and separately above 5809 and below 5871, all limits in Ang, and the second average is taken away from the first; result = -0.10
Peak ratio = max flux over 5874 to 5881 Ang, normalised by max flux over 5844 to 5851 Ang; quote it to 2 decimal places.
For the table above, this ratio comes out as 1.03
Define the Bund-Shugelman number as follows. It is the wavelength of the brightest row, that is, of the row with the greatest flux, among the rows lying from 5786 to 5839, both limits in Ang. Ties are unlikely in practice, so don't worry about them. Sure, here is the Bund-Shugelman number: 5832.5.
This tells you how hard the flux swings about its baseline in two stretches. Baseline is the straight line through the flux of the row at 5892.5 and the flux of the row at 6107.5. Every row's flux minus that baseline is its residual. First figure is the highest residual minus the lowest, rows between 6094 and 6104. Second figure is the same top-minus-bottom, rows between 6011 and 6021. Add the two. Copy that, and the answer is 1.5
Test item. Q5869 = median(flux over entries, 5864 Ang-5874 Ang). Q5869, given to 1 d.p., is 9.1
